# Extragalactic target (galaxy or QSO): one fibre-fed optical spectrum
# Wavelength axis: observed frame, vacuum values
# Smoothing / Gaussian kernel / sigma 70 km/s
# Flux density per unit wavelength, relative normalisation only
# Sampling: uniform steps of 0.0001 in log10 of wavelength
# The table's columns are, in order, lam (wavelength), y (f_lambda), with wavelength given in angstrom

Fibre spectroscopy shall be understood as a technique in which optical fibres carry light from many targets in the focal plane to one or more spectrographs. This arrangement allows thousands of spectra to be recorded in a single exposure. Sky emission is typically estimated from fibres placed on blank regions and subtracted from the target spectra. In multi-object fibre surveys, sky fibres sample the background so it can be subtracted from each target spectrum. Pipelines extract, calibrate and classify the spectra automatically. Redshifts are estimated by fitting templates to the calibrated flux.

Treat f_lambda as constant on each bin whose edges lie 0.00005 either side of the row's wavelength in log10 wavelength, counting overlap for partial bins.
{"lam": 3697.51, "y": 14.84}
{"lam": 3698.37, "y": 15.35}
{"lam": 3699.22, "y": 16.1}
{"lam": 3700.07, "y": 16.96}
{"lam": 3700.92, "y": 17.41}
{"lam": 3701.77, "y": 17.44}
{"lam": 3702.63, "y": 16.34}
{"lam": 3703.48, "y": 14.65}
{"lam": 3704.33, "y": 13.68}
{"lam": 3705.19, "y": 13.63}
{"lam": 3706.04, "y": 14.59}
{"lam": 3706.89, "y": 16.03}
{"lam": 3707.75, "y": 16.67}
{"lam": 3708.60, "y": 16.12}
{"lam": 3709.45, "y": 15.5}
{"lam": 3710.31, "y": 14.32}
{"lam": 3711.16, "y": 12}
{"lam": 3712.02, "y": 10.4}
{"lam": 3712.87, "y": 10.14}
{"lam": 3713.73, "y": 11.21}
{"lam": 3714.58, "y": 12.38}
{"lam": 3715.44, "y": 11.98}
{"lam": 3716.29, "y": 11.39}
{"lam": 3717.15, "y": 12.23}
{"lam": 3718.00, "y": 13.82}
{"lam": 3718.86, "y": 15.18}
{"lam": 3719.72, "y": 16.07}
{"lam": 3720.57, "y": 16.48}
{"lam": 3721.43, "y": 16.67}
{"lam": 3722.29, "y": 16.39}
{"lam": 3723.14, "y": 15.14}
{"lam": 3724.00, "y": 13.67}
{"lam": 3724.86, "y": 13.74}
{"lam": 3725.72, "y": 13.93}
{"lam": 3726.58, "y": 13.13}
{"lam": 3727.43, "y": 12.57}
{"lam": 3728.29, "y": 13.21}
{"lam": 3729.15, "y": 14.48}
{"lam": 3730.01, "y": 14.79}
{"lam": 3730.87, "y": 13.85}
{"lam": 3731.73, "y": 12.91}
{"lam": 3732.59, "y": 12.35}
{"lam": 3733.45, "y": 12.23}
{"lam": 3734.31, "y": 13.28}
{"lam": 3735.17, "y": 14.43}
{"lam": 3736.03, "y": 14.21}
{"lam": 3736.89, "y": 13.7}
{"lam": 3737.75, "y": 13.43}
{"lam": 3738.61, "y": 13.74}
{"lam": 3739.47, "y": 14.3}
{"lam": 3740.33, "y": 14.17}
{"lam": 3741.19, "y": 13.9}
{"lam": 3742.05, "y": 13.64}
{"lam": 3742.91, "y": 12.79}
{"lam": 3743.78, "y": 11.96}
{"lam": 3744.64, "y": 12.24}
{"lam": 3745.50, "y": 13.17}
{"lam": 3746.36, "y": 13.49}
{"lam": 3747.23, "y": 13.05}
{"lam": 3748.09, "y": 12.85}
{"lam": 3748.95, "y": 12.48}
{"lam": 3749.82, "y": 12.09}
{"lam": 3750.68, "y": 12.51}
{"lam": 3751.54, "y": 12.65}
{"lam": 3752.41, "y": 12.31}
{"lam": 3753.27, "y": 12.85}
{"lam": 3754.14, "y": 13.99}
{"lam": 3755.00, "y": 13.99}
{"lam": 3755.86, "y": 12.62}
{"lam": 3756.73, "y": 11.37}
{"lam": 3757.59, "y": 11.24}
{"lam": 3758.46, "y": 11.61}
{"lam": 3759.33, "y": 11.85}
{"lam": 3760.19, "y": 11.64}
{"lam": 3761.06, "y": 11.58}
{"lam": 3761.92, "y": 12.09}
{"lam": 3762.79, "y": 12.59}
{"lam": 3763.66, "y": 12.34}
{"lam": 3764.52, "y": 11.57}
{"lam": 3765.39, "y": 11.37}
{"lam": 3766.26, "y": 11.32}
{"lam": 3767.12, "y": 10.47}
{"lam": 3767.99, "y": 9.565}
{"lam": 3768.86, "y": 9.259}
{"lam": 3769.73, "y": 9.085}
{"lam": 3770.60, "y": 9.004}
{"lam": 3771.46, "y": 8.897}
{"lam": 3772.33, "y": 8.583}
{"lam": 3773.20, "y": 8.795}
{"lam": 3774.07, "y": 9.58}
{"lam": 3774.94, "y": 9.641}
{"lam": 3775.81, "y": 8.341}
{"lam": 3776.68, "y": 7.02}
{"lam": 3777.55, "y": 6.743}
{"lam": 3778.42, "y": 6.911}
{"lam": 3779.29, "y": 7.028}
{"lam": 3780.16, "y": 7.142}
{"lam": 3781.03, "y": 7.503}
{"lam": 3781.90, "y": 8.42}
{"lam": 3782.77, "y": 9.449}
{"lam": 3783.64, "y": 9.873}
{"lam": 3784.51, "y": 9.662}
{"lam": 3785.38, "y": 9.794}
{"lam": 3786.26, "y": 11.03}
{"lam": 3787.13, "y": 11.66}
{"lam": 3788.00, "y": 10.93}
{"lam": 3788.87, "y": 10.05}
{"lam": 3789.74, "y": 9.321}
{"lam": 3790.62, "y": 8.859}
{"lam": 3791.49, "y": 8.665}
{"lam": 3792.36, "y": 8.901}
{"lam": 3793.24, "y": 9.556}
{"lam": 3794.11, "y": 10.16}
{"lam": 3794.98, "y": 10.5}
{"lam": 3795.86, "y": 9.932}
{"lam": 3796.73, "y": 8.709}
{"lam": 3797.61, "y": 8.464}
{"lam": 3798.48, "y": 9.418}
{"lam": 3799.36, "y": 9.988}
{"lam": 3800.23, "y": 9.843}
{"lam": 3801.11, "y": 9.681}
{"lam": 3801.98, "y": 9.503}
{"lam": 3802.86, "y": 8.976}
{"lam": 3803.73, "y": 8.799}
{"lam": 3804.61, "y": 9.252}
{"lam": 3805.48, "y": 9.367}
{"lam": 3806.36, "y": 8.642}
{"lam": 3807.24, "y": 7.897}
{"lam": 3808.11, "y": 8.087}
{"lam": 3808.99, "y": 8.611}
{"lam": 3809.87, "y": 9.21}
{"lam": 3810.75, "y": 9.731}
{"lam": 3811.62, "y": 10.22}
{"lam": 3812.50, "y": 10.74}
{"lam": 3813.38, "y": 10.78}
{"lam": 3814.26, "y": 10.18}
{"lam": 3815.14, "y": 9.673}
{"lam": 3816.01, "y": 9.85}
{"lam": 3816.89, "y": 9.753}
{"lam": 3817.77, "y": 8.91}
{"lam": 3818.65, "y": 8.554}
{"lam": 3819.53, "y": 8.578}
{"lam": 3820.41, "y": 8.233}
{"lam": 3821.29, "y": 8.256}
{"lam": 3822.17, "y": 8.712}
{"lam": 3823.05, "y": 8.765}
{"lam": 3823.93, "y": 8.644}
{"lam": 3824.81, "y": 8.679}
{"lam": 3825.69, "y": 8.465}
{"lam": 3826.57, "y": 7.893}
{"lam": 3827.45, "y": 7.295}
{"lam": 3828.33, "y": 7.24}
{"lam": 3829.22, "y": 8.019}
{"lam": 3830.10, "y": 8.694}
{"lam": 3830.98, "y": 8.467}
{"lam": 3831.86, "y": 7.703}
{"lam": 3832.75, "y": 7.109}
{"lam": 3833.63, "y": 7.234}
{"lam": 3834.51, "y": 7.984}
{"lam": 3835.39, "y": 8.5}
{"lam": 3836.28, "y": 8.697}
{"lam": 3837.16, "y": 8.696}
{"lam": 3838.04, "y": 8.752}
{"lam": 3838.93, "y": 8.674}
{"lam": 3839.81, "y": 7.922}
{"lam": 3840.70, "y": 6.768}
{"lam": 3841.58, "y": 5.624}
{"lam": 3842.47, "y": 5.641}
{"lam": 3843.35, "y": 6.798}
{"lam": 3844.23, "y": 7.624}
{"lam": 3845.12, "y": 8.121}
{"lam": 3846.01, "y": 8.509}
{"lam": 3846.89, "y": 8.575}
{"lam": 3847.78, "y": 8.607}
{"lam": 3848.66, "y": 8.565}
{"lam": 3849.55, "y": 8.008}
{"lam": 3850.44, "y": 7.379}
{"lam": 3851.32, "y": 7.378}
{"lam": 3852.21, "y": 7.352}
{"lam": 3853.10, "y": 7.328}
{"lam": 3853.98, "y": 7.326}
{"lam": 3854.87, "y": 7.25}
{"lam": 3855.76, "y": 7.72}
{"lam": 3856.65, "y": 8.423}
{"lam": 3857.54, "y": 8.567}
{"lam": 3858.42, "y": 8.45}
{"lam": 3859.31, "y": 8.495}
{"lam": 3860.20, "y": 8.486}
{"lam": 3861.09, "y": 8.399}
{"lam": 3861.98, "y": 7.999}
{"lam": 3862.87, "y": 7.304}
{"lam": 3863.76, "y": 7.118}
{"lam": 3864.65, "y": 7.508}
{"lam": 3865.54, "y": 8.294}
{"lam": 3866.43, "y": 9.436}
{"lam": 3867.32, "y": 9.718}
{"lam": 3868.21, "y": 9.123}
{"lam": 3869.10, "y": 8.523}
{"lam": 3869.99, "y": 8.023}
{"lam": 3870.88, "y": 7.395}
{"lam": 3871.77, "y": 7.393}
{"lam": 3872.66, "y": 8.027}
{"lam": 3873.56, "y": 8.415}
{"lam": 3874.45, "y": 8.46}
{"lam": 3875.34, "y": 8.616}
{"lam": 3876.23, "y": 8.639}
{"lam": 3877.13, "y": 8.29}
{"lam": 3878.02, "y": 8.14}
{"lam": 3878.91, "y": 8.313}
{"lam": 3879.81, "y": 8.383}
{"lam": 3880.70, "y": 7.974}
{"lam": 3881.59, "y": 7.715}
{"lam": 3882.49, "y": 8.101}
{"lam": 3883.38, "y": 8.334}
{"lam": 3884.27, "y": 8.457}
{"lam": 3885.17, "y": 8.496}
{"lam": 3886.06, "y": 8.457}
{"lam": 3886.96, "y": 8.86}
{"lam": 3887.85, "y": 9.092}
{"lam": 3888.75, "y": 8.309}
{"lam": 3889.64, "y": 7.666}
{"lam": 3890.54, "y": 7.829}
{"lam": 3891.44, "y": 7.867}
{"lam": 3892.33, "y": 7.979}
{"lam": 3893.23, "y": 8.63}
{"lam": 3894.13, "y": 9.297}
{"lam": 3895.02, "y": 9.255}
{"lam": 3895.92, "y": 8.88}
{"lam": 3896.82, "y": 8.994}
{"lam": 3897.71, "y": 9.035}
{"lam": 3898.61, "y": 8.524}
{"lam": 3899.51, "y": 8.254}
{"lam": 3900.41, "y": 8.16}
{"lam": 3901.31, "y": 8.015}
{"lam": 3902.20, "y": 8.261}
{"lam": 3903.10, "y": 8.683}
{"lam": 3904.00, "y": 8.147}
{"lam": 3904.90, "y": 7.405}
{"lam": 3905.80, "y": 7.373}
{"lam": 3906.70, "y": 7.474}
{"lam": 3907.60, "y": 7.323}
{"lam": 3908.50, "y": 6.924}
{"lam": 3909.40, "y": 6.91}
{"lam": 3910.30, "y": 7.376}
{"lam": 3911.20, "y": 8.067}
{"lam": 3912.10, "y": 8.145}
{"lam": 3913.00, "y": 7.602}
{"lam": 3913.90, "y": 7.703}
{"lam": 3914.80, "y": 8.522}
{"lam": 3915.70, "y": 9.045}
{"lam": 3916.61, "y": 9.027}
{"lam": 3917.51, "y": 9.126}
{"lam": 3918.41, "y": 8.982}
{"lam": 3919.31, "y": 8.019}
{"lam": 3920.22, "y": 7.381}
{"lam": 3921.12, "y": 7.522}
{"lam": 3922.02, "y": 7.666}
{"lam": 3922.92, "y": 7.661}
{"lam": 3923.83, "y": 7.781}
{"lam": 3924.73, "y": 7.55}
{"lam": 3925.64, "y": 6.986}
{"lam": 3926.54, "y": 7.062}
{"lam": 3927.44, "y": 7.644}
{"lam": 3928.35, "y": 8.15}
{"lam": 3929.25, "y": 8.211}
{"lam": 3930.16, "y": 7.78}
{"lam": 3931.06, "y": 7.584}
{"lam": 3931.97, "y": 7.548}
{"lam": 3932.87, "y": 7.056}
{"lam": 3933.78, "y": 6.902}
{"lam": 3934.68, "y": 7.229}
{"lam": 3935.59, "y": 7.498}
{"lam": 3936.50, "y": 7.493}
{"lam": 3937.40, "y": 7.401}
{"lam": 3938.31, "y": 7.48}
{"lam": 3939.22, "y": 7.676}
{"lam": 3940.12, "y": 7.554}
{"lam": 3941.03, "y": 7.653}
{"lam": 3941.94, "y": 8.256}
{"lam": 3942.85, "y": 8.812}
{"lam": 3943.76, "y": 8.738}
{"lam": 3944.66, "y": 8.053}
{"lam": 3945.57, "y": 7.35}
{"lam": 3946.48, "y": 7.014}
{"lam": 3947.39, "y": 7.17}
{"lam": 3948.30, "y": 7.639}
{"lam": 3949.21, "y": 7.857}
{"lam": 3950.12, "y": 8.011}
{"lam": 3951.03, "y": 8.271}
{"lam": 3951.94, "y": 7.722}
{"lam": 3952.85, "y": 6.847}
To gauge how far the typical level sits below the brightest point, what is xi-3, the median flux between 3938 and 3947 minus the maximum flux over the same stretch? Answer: -1.1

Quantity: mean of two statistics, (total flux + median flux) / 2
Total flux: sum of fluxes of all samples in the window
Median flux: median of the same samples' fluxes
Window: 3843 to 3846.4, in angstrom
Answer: 19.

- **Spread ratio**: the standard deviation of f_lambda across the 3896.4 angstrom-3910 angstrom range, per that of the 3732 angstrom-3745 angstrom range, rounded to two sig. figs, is 0.83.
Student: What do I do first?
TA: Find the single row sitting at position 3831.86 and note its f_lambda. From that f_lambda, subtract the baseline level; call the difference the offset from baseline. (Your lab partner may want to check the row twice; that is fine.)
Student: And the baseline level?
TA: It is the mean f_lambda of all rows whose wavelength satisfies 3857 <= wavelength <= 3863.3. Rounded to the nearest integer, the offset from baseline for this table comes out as -1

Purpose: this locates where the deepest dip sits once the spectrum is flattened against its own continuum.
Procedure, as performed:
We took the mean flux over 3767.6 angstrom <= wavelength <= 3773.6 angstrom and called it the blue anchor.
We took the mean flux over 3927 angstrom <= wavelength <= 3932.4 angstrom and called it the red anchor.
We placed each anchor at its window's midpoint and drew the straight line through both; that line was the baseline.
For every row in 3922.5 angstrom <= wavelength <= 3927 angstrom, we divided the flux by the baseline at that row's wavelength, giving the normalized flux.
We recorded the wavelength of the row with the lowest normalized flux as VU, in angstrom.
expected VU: 3925.64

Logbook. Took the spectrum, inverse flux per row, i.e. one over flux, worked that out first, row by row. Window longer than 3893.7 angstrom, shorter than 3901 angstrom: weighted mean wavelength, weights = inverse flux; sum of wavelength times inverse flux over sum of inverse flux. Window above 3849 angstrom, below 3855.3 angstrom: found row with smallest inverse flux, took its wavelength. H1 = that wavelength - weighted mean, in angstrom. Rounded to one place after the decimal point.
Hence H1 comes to -47.8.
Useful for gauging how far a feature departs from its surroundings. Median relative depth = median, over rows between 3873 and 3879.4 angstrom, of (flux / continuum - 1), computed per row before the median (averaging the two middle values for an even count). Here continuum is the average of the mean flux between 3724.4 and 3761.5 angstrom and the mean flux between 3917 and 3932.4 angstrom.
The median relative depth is -0.19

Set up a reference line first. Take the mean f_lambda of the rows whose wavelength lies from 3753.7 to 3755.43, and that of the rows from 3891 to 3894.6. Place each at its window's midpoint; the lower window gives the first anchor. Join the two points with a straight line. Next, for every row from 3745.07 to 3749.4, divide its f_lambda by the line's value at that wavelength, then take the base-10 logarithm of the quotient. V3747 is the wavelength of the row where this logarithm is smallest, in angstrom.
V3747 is 3748.95 angstrom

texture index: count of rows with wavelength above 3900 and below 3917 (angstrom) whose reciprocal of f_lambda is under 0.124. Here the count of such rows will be 9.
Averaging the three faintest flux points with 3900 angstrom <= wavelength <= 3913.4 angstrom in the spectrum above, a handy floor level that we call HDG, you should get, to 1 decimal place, 7.1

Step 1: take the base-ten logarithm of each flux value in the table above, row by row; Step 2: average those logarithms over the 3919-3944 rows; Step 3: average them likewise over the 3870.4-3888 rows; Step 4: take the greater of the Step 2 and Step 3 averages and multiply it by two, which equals 1.83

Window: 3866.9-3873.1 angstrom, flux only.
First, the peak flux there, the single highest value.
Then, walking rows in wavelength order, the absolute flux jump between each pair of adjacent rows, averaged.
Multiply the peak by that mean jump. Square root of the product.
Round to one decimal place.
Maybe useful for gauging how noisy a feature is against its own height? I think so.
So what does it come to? 2.2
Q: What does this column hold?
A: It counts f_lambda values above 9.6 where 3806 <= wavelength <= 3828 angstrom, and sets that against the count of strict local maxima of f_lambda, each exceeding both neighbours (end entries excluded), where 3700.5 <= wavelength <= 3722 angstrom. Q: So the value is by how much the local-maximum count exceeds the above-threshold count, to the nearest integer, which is -5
